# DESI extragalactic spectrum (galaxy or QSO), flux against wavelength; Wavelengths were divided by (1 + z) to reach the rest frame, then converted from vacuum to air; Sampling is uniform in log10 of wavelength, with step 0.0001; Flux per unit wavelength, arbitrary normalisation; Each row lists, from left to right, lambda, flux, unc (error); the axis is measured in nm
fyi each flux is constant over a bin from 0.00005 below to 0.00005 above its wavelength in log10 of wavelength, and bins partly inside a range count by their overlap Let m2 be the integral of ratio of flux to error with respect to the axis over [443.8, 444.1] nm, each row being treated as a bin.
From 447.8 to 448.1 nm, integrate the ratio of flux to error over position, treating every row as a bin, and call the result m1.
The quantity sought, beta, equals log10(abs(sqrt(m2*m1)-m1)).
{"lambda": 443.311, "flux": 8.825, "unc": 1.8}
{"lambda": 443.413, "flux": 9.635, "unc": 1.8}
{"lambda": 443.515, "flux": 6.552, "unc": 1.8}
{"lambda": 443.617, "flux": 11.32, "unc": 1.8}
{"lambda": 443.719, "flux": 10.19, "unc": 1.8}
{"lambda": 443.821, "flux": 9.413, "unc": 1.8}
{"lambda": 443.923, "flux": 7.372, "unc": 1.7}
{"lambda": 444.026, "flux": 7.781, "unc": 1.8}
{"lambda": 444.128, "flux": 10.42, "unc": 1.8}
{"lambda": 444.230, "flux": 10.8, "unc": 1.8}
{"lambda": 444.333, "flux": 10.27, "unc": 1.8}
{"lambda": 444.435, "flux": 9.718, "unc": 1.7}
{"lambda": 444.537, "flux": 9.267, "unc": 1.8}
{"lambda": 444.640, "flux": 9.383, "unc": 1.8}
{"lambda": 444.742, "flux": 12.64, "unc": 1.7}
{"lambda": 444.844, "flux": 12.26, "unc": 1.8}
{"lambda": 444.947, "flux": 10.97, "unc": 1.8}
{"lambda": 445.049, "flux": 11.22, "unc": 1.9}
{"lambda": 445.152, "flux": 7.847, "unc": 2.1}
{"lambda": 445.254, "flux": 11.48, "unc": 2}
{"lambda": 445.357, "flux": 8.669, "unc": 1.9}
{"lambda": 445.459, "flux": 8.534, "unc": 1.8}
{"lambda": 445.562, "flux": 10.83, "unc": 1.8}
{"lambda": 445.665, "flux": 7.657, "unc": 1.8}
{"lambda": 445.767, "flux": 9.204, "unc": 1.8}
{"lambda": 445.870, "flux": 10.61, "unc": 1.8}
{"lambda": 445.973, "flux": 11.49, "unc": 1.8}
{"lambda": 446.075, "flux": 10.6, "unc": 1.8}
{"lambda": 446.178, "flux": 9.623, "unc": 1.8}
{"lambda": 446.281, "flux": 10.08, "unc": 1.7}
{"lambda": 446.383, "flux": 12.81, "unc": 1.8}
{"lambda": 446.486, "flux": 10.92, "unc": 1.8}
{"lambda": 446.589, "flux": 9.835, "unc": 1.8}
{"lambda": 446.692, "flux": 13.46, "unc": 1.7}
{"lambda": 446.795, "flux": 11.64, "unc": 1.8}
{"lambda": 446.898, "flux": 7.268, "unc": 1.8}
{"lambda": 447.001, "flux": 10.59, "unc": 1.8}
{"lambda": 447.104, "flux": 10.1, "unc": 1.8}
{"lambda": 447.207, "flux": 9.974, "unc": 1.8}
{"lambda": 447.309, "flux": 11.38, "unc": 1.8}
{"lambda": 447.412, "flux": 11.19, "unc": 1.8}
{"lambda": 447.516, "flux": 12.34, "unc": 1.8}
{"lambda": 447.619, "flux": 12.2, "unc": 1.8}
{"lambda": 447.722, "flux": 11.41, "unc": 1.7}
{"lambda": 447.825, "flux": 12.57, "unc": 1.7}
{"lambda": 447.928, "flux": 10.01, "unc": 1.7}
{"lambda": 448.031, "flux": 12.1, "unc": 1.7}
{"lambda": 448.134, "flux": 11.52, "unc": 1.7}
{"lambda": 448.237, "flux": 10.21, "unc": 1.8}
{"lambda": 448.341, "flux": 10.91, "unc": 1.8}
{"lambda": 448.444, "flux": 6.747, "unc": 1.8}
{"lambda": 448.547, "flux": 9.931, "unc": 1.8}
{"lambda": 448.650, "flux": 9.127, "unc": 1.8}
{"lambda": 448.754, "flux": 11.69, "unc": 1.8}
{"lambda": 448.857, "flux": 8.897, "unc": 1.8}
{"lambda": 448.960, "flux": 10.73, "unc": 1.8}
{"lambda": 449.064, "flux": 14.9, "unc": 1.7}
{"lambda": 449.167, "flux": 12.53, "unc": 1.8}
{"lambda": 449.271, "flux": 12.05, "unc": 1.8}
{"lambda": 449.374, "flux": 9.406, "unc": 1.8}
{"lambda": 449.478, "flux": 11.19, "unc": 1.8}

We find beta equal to -0.46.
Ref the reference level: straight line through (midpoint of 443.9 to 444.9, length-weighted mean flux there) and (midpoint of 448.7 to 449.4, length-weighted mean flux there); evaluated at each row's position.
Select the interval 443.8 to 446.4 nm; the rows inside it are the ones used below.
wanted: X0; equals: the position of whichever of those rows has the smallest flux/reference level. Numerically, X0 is 445.665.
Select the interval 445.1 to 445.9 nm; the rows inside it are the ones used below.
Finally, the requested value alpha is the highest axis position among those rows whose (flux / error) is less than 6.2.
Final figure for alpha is 445.870 nm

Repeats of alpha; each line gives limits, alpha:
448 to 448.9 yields 448.857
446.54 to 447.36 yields 447.207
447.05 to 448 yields 447.928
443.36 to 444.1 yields 444.026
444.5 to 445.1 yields 445.049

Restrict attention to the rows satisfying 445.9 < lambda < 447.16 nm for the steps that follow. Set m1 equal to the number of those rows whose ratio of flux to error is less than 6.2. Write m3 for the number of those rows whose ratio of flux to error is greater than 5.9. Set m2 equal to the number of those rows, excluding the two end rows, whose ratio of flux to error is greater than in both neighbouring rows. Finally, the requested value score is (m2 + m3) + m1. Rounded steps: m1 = 8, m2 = 3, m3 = 6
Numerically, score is 17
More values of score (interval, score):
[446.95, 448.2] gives 16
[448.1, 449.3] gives 18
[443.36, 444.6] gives 16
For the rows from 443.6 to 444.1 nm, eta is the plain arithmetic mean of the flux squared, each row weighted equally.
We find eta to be 87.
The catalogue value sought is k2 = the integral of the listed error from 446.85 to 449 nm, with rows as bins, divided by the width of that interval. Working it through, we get 1.78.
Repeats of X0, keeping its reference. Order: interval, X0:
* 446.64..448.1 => 446.898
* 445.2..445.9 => 445.665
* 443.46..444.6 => 443.515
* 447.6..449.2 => 448.444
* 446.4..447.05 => 446.898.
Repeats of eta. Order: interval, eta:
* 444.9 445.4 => 103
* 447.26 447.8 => 137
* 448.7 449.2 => 142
